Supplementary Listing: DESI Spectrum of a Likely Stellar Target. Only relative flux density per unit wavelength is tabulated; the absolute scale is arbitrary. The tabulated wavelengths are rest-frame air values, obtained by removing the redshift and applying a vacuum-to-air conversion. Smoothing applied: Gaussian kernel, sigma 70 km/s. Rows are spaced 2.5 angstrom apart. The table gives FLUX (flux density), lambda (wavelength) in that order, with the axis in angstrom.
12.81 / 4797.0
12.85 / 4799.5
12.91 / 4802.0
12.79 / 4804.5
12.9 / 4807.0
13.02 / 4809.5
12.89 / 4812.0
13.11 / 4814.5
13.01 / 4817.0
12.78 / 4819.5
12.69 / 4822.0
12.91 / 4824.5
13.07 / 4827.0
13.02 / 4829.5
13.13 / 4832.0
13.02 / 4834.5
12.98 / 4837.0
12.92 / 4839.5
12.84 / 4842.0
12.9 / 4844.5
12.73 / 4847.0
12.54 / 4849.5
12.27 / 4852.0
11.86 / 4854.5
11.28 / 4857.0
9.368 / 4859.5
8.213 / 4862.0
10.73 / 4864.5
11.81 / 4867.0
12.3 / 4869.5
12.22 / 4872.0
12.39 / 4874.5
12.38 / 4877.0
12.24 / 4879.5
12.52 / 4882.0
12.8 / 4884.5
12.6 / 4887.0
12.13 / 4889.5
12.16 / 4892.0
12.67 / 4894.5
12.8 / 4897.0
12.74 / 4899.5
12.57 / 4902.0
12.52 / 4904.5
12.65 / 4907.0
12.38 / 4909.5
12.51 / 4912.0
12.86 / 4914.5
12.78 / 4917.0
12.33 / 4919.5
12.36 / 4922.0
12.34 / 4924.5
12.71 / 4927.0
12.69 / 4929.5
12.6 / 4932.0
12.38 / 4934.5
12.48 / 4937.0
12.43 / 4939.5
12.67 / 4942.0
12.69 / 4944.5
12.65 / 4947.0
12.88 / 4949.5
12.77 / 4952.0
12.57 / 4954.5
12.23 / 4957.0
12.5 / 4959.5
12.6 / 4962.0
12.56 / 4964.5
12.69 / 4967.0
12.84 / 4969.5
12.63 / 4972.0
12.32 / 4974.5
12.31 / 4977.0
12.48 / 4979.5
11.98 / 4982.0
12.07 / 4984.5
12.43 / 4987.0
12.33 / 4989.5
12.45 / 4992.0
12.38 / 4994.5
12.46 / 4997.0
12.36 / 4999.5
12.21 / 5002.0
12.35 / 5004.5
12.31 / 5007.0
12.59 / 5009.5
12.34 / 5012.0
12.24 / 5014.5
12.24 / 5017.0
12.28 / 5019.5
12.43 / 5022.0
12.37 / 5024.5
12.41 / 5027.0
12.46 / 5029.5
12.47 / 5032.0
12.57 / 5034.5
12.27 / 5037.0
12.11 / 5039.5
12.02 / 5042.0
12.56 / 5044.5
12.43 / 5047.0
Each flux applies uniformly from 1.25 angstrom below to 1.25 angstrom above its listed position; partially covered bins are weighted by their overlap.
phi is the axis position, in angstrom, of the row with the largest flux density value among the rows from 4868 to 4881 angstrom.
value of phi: 4874.5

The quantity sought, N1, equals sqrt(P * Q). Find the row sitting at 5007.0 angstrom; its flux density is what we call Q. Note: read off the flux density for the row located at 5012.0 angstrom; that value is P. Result 12.3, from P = 12.34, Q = 12.31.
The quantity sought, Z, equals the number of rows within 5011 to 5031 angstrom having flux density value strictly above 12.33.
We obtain 5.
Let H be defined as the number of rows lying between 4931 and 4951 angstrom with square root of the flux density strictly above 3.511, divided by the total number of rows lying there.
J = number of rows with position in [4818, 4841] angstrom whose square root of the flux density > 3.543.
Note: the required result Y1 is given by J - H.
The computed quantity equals 8.0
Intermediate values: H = 1.0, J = 9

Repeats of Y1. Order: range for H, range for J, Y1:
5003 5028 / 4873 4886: 0.4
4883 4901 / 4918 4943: 3.3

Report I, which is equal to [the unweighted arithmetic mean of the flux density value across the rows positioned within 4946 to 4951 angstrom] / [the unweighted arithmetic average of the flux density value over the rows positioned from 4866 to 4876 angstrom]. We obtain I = 1.05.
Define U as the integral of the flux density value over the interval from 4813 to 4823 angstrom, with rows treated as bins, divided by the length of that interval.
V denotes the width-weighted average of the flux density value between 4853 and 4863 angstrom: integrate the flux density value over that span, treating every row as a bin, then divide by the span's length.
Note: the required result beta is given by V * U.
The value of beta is 133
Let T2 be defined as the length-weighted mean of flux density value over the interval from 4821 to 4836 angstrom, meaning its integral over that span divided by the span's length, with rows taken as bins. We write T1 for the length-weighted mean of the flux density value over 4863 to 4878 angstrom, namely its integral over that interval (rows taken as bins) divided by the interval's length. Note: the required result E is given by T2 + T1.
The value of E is 24.9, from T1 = 11.90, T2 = 13.0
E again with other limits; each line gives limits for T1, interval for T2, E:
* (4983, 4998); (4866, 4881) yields 24.6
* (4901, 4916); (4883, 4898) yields 25.1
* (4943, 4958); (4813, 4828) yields 25.6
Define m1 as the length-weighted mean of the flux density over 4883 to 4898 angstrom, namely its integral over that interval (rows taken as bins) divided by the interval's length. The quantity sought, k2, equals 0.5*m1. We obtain 6.26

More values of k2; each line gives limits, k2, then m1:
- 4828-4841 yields 6.51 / 13.0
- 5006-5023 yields 6.17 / 12.3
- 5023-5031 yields 6.21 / 12.4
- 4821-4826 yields 6.41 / 12.8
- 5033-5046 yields 6.16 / 12.3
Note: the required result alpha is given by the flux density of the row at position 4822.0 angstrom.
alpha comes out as 12.69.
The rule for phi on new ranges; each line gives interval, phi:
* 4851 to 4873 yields 4869.5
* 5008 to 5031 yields 5009.5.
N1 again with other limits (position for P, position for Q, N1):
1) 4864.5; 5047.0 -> 11.5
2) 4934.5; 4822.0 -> 12.5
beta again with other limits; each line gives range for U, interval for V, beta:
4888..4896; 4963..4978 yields 155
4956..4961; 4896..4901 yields 158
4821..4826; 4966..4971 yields 164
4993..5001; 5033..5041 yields 153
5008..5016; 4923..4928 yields 155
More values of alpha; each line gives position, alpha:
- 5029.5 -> 12.46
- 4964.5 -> 12.56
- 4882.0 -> 12.52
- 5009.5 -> 12.59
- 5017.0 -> 12.24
